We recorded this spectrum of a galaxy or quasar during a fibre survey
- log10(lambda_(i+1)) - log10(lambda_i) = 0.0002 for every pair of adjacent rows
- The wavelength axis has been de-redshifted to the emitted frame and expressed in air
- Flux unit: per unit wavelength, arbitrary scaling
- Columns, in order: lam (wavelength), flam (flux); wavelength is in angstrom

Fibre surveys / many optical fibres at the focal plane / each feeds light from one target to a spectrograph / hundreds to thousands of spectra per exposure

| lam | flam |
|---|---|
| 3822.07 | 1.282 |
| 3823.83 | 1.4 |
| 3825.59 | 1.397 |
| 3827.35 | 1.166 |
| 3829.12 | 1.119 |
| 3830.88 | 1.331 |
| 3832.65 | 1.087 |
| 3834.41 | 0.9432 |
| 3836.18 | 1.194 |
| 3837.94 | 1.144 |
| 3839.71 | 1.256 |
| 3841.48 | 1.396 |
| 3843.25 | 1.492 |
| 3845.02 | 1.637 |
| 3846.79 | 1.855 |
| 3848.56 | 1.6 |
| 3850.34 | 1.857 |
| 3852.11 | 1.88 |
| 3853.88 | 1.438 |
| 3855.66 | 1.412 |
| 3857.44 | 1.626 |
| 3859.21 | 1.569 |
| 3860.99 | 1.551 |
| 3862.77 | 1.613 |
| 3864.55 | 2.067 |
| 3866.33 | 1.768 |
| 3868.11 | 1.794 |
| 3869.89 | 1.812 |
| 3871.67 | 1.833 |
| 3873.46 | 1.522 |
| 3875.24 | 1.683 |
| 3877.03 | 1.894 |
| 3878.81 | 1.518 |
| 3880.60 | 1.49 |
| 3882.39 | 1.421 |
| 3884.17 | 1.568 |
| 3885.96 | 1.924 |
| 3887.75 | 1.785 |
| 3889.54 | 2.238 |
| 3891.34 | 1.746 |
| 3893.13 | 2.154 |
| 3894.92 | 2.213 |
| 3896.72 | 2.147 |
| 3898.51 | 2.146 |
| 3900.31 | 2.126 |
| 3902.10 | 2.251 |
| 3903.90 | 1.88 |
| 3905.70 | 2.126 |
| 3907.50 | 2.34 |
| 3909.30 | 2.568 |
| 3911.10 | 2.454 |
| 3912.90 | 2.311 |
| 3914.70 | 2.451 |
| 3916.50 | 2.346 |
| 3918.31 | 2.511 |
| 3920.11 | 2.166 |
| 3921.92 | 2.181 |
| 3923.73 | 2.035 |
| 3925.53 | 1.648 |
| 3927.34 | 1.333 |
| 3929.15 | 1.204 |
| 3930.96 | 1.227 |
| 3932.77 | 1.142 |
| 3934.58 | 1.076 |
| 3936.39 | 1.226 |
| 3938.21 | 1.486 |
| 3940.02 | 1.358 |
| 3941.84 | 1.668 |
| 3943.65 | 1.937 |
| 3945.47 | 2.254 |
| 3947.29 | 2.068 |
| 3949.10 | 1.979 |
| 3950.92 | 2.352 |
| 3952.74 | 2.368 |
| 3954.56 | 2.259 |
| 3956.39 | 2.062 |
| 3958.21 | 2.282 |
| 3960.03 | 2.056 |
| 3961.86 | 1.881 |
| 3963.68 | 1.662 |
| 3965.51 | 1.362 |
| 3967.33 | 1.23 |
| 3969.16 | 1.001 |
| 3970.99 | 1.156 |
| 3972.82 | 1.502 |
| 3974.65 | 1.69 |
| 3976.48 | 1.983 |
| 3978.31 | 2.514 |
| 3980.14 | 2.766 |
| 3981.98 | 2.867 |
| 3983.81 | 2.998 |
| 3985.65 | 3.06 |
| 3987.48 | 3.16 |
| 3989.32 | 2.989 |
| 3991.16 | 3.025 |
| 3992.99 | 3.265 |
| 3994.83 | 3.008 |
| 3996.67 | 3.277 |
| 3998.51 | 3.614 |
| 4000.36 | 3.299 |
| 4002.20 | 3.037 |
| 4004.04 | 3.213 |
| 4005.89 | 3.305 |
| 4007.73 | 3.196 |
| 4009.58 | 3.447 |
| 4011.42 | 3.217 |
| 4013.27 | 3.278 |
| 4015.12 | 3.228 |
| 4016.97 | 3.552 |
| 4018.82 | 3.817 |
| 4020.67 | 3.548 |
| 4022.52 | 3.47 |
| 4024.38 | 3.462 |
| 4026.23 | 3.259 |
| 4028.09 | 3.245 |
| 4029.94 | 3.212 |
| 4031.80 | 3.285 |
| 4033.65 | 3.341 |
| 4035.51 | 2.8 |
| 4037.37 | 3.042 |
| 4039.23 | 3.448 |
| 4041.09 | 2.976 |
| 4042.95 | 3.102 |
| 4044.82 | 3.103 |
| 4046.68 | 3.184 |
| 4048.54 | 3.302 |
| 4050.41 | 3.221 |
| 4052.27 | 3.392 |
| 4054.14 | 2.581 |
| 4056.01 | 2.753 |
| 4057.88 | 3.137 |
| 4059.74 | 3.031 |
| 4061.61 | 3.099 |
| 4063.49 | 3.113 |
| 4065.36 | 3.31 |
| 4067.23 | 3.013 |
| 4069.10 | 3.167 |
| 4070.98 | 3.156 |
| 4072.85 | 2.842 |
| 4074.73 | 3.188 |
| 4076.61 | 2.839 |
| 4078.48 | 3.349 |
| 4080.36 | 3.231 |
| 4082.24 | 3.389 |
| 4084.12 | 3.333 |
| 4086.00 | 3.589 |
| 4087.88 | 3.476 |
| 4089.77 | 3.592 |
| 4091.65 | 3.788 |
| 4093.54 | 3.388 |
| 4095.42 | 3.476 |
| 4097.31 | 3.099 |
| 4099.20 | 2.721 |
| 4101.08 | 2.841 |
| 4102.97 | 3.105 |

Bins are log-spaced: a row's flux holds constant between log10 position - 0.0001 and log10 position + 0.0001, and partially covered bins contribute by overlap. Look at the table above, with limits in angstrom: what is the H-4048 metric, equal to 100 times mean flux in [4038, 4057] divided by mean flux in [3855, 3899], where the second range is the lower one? 175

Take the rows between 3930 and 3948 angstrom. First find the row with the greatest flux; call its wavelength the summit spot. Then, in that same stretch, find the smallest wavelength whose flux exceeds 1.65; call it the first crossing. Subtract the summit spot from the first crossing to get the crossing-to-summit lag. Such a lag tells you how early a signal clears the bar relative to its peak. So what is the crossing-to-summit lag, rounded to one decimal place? -3.6 angstrom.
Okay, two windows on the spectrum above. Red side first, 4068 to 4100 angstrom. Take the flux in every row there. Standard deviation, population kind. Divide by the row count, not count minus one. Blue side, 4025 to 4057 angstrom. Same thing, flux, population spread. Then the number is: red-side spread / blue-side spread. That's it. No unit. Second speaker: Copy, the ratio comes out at 1.21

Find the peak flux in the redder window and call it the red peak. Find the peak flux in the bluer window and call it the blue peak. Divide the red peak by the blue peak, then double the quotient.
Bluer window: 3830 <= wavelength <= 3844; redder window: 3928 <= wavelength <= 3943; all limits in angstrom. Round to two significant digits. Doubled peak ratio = 2.2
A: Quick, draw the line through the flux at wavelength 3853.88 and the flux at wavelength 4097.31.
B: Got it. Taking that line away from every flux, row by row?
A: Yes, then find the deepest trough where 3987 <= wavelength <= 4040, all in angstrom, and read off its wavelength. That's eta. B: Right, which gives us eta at 4035.51 angstrom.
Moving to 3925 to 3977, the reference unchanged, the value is 3969.16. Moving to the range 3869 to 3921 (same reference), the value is 3882.39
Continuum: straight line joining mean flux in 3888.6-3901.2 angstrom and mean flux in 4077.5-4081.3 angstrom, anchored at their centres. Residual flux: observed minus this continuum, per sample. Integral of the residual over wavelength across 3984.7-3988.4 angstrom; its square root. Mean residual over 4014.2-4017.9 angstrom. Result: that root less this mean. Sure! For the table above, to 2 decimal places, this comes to 0.73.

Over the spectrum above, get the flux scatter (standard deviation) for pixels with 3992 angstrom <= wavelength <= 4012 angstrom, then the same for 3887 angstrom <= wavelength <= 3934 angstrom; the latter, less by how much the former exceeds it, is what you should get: 0.7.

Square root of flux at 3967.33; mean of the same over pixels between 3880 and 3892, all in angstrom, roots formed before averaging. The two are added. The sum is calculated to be 2.4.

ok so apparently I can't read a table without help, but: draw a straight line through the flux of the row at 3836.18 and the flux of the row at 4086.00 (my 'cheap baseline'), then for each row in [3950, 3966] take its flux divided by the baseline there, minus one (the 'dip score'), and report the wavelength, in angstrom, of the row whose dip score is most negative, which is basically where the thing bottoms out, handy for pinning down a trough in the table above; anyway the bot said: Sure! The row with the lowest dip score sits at 3965.51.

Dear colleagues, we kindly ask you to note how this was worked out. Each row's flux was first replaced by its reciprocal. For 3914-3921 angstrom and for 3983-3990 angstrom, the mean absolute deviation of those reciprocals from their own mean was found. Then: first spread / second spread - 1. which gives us 2.3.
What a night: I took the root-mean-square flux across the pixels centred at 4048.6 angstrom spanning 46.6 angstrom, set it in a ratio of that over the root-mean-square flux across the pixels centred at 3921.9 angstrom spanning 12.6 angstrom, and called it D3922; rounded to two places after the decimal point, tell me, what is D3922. 1.52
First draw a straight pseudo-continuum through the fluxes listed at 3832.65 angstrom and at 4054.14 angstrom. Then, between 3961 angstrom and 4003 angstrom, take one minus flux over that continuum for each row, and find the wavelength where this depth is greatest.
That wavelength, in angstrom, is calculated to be 3969.16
